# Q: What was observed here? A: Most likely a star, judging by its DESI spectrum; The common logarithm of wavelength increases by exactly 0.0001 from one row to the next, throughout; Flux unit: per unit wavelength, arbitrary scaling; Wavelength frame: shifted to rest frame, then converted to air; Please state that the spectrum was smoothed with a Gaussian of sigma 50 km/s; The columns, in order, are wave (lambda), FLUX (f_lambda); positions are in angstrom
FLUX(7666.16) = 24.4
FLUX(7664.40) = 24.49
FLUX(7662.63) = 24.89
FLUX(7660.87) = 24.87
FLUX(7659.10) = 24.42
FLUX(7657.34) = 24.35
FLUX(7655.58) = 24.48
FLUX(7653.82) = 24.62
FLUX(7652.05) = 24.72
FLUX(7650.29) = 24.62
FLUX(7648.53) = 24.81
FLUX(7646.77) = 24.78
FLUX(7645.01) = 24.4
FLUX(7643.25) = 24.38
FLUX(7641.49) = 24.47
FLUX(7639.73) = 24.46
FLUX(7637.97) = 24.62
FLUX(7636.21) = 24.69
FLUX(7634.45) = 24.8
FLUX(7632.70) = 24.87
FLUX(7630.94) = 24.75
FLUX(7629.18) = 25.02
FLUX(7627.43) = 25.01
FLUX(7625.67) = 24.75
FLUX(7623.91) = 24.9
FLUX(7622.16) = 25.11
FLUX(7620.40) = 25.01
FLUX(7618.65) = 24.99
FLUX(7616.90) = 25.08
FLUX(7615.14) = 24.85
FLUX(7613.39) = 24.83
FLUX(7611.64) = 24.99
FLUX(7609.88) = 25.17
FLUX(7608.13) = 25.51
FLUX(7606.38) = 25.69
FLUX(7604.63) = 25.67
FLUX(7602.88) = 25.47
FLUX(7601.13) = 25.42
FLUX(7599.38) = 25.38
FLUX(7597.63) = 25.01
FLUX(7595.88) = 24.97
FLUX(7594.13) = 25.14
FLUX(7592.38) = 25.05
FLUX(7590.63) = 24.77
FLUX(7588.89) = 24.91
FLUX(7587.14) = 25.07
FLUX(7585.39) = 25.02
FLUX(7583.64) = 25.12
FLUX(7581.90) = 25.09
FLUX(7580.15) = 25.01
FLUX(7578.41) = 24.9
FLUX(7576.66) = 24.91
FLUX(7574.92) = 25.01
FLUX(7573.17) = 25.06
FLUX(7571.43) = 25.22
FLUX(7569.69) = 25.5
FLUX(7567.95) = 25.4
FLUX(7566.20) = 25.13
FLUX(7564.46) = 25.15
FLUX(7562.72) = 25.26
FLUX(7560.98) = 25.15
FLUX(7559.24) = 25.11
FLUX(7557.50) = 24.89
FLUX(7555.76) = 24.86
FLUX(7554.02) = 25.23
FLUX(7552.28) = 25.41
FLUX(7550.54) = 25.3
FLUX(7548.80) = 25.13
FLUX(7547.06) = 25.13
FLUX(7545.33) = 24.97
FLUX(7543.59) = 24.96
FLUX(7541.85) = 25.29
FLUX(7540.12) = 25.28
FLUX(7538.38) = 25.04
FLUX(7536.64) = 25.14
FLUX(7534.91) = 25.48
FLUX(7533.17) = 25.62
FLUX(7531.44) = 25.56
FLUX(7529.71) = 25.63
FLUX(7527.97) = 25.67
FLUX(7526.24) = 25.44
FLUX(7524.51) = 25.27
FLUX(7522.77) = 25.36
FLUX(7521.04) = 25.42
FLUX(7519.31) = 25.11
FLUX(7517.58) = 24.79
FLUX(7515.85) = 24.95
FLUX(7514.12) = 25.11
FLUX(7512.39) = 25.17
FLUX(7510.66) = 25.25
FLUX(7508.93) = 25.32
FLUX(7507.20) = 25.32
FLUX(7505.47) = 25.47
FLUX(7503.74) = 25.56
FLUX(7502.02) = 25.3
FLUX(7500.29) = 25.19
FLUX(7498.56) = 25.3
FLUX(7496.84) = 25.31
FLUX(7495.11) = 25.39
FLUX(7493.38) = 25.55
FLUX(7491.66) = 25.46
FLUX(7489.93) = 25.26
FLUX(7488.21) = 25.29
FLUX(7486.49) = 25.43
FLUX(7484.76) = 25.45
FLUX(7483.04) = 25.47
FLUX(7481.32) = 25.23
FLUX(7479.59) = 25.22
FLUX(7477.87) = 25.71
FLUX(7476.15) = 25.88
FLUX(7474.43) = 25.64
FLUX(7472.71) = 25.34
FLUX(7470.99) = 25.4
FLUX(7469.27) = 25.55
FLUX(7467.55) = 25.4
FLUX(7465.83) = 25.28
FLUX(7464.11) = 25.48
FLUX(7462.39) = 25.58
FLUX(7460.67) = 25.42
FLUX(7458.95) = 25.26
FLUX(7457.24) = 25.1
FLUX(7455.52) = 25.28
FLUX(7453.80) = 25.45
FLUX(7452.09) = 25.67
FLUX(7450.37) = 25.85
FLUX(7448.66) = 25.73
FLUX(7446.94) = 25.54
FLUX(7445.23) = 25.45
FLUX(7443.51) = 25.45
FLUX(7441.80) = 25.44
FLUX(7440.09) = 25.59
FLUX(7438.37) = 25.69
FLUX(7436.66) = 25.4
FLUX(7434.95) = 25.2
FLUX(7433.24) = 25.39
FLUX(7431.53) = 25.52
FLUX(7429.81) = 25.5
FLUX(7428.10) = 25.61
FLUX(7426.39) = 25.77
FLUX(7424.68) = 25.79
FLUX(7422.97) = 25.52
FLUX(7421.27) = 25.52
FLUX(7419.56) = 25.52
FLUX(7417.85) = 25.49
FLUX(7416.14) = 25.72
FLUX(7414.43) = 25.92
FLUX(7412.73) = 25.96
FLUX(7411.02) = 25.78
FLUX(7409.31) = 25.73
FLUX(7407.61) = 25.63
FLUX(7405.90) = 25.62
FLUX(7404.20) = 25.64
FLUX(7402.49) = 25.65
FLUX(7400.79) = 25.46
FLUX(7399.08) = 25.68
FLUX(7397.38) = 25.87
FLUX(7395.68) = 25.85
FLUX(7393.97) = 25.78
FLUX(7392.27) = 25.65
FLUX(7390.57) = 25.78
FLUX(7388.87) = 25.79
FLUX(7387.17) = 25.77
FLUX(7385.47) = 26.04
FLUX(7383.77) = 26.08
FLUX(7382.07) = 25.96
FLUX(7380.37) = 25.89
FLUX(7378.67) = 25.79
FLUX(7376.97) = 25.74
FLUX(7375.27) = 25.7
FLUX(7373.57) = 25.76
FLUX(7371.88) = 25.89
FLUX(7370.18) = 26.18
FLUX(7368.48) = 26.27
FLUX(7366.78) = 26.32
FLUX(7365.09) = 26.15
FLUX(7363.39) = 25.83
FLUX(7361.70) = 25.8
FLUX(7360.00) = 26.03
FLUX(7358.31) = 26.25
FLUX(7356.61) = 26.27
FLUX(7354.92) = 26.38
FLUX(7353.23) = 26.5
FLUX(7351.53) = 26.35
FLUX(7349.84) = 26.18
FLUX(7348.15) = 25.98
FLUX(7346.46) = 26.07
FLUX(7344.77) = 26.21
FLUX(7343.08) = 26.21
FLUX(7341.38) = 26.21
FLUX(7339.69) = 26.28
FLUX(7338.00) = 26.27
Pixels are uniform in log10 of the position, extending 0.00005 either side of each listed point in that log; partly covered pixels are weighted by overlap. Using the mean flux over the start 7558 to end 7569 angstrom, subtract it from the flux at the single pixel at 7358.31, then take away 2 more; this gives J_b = -0.9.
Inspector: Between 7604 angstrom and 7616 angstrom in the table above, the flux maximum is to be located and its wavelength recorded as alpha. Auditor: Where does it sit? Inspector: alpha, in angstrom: 7606.38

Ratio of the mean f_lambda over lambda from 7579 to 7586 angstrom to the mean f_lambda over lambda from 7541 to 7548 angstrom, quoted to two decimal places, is 1.00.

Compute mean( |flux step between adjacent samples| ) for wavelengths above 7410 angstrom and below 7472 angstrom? 0.134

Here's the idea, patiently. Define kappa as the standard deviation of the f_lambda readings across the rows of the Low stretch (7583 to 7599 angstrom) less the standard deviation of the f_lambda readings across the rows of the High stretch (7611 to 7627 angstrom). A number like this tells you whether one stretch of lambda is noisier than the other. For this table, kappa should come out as -0.01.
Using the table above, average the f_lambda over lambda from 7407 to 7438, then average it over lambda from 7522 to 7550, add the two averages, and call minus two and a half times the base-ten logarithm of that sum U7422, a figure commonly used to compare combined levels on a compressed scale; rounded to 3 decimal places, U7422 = -4.267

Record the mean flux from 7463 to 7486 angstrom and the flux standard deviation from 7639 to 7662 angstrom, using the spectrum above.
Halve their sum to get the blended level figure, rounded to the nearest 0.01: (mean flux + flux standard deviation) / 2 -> 12.82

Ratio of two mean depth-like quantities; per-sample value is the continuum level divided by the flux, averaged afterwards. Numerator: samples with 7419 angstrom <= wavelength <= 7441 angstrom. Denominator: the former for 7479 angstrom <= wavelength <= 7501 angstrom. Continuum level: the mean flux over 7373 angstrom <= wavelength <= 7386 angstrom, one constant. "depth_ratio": 0.993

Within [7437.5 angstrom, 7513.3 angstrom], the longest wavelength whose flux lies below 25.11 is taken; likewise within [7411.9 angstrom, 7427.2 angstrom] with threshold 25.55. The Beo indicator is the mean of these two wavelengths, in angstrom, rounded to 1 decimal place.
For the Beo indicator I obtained 7440.1 angstrom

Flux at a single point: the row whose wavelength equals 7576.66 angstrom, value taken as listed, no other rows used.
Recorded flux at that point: 24.91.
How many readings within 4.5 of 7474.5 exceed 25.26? 5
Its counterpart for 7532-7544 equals 4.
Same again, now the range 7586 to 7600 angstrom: 1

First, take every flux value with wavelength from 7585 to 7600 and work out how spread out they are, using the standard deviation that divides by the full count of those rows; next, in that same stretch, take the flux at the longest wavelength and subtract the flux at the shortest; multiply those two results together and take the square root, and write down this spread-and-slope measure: 0.24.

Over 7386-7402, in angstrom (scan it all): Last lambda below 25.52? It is 7400.79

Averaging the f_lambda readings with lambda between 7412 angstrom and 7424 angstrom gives 25.7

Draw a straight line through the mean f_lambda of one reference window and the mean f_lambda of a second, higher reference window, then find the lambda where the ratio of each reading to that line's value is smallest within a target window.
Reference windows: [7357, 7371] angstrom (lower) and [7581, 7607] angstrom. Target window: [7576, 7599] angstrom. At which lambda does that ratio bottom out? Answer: 7590.63 angstrom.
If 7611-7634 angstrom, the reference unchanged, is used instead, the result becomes 7625.67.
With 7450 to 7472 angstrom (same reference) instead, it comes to 7457.24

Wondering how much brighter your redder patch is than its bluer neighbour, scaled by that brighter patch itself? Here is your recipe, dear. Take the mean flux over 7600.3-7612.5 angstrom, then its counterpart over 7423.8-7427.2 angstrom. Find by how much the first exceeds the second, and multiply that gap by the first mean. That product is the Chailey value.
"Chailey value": -9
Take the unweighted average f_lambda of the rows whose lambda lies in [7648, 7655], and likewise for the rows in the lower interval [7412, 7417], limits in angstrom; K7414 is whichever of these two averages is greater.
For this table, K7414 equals 25.9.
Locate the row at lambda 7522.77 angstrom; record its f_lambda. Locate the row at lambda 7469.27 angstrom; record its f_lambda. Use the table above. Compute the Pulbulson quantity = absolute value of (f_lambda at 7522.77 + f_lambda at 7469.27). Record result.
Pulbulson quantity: 50.9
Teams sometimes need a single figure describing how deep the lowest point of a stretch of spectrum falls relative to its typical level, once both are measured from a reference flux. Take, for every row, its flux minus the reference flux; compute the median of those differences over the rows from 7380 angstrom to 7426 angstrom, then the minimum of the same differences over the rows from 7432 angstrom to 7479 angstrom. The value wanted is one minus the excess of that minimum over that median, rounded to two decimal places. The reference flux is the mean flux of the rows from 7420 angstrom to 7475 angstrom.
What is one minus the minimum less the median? 1.67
